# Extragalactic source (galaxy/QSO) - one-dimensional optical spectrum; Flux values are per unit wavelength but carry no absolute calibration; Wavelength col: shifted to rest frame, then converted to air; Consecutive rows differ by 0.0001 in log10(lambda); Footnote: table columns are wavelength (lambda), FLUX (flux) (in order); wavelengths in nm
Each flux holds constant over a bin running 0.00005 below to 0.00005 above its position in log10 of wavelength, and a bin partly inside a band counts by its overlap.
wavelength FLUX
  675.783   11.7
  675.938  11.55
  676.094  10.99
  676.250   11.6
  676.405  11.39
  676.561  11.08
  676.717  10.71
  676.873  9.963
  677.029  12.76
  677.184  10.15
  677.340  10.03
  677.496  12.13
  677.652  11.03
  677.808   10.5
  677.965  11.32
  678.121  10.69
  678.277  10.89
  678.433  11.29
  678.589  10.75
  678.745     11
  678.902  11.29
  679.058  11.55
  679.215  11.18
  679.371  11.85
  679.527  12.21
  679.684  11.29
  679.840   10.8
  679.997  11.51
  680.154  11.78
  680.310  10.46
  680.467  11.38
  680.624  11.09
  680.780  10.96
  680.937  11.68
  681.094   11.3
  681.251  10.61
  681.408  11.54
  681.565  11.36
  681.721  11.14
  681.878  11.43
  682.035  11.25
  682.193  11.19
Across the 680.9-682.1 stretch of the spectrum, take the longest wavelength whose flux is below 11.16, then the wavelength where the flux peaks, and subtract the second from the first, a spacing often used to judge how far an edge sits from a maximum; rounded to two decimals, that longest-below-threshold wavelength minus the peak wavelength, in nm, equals 0.78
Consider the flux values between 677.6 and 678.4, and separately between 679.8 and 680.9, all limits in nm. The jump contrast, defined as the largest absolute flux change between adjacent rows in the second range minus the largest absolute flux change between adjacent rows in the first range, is 0.50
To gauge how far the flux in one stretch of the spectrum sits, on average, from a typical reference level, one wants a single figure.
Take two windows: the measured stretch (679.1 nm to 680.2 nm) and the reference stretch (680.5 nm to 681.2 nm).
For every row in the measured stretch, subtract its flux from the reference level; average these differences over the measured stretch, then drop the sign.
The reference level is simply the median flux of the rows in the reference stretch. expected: 0.32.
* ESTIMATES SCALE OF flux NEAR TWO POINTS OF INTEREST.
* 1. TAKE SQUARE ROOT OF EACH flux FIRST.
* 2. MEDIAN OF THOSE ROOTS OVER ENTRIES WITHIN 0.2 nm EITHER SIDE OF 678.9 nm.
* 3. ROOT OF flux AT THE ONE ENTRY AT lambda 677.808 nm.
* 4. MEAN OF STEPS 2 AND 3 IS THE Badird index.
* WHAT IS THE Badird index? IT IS 3.30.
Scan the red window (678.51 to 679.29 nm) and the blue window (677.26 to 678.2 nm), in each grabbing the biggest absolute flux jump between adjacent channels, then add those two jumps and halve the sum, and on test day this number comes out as 1.2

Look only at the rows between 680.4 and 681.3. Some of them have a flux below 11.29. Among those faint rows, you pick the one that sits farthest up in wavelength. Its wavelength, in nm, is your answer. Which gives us 681.251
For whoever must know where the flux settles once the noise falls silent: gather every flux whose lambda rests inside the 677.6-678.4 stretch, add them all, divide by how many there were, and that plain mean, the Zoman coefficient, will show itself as 10.9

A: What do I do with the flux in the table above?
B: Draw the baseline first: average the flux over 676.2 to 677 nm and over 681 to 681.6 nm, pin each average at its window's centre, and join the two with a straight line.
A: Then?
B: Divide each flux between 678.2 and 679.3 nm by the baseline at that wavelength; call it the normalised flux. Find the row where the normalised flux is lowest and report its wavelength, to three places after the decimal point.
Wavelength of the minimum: 678.589 nm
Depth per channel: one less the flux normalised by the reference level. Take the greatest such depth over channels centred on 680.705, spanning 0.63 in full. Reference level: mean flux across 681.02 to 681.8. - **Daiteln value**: 0.021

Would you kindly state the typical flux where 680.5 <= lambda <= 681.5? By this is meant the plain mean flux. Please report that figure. 11.2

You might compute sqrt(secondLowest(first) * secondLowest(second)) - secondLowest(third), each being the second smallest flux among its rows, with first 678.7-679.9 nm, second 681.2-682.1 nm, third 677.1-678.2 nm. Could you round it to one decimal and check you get 0.9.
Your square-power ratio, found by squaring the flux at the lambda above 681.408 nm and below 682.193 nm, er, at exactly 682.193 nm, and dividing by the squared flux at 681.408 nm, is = 0.94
